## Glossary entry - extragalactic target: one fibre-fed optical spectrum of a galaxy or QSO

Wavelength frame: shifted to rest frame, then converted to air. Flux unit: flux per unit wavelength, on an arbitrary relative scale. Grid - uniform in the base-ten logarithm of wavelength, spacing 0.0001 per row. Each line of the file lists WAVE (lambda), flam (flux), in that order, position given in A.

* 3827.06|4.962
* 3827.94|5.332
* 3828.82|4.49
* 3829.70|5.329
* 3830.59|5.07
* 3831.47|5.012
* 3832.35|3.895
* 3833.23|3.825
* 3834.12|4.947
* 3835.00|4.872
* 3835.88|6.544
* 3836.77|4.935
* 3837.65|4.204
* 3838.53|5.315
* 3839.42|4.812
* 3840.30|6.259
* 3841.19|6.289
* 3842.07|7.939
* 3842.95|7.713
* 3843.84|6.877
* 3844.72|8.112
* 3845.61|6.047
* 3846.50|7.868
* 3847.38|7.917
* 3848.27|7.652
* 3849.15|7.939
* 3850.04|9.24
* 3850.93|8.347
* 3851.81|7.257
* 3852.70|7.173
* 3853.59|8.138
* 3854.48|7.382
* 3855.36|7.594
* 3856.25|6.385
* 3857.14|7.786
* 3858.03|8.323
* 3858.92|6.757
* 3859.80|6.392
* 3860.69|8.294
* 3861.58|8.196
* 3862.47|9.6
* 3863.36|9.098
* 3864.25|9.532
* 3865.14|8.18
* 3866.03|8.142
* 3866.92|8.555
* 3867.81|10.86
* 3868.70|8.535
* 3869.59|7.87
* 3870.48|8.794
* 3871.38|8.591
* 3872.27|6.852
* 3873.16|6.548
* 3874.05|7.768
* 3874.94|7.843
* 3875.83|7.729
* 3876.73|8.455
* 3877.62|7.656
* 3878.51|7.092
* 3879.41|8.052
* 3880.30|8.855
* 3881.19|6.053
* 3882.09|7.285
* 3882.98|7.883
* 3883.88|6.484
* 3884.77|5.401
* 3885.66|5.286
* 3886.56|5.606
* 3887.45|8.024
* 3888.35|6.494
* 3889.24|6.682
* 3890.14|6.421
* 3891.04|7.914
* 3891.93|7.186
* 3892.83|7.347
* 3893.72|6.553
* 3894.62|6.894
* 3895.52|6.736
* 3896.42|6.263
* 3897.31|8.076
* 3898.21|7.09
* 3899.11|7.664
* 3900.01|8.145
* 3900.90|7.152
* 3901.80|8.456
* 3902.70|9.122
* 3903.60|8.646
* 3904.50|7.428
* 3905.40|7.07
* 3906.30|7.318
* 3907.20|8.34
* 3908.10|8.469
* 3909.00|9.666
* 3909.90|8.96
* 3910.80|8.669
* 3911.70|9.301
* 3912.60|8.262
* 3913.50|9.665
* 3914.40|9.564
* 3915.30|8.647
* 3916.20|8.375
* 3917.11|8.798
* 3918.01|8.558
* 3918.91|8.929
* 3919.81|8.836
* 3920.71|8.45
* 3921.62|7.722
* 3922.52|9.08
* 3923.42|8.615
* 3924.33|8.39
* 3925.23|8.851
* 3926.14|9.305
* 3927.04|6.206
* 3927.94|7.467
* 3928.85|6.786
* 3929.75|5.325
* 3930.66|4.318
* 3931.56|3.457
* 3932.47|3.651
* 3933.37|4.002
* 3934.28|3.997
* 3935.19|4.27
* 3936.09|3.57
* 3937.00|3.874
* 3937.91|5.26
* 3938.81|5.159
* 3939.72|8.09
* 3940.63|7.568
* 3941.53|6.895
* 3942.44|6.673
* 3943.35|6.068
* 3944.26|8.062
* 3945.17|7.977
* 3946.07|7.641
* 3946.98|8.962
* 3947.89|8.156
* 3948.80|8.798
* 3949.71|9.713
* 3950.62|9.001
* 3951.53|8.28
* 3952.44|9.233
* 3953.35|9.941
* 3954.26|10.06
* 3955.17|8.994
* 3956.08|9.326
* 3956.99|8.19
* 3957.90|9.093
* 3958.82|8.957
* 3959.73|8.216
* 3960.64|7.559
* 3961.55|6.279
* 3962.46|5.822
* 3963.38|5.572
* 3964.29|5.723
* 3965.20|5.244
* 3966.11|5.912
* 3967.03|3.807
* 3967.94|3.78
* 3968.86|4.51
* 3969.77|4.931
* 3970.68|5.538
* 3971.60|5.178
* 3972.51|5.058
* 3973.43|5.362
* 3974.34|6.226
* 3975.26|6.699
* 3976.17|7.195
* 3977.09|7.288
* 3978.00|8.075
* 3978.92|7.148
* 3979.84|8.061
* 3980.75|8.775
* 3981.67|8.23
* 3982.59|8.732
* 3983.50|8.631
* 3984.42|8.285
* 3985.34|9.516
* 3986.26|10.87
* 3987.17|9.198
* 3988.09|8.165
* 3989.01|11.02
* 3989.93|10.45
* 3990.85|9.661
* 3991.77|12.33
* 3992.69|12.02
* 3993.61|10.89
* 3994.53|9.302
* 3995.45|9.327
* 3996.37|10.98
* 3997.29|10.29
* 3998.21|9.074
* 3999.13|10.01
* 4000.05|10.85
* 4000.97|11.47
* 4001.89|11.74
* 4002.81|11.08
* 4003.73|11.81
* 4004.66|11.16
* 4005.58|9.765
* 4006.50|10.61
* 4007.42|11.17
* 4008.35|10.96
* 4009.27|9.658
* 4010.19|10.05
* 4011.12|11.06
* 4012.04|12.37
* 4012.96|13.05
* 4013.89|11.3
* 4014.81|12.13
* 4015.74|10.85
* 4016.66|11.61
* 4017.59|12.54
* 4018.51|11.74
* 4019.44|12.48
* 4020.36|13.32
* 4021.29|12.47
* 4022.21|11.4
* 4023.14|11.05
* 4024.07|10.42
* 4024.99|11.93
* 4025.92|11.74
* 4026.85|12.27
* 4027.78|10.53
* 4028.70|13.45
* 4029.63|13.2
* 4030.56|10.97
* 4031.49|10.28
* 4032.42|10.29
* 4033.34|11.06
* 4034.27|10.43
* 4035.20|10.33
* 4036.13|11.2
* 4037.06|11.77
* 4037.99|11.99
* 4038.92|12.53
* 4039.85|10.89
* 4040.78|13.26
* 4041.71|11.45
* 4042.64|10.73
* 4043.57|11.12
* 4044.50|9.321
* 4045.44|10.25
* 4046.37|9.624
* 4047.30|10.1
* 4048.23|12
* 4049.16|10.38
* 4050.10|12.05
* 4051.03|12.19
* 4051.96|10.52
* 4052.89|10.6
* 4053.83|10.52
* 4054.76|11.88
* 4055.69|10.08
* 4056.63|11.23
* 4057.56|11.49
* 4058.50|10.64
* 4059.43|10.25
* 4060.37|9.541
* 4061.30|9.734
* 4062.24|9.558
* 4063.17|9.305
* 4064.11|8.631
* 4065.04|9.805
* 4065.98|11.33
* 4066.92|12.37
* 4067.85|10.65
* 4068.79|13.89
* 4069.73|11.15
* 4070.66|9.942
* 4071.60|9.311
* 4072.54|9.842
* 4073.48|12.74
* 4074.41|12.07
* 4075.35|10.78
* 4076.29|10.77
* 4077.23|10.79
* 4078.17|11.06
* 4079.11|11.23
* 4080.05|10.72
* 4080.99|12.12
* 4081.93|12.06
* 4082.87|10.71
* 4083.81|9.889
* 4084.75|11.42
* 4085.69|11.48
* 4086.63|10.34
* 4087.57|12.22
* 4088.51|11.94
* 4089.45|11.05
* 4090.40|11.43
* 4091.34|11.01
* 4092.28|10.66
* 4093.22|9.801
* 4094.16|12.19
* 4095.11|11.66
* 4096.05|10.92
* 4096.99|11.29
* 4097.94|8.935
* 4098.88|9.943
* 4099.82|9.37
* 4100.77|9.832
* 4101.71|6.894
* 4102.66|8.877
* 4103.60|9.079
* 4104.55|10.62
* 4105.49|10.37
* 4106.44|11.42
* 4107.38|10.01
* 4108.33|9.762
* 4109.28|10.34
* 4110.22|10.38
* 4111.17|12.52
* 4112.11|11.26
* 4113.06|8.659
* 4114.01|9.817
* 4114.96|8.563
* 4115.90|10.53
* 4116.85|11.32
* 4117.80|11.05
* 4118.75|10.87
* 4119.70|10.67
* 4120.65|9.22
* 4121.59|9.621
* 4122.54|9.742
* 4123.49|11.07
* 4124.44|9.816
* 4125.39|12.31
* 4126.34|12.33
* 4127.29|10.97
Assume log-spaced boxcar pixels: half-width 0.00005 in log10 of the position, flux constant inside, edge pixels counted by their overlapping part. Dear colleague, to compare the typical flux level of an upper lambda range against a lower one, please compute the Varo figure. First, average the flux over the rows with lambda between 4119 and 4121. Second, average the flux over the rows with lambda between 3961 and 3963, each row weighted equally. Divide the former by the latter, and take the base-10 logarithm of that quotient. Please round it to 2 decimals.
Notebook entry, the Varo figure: 0.22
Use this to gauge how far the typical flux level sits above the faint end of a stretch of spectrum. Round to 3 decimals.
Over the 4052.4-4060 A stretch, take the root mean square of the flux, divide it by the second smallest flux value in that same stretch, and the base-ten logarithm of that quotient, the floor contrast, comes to 0.025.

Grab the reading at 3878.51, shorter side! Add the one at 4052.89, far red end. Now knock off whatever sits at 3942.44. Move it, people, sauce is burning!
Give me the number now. 11.0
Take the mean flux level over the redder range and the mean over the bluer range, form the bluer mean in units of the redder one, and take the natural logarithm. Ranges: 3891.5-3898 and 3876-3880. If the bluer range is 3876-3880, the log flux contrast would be 0.1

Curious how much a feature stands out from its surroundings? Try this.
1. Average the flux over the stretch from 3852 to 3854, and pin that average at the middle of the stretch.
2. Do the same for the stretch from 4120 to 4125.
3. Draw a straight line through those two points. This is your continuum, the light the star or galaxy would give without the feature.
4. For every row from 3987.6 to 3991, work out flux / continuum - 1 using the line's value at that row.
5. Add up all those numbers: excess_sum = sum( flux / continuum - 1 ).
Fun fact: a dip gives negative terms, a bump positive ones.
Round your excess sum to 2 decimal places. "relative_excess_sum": 0.47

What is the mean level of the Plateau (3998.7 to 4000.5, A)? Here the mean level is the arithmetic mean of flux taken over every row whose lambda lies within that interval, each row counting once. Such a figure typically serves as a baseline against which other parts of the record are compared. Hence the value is 10.4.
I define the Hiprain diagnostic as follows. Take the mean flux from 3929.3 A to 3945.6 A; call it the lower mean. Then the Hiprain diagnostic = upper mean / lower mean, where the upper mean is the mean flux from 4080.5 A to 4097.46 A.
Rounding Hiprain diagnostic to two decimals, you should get 2.06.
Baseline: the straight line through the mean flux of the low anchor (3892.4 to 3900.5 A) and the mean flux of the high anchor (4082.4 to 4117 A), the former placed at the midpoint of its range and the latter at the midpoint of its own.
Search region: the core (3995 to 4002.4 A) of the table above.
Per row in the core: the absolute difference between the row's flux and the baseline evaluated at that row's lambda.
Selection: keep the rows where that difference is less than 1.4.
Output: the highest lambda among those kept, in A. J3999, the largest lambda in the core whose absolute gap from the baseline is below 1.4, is 3999.13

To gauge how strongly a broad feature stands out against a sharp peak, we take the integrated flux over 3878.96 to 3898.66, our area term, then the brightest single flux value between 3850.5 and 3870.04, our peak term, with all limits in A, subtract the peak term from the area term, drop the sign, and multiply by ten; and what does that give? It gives 1258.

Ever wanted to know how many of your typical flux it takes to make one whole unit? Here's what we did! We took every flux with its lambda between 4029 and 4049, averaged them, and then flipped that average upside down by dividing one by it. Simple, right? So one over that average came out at 0.090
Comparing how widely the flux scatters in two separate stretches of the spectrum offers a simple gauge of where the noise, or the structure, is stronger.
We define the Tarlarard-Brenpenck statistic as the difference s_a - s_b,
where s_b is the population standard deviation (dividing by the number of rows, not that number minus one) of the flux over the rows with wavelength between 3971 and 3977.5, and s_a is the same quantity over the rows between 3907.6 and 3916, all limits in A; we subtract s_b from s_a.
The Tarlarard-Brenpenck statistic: -0.4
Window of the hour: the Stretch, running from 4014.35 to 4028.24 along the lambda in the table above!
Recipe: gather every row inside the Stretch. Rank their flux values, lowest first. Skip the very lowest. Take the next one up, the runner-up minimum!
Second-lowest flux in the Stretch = 10.53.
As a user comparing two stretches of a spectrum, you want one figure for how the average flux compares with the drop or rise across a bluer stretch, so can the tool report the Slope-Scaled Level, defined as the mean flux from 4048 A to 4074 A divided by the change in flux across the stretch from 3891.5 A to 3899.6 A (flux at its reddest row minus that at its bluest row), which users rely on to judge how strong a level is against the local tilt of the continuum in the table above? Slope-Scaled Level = 22.5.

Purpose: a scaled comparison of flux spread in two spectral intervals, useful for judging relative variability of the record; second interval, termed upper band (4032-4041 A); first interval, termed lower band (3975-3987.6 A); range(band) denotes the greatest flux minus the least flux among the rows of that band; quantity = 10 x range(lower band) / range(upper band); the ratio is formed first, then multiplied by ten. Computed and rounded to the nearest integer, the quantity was 14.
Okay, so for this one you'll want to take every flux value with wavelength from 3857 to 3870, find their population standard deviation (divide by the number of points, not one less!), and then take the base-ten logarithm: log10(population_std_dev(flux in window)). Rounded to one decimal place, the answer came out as 0.0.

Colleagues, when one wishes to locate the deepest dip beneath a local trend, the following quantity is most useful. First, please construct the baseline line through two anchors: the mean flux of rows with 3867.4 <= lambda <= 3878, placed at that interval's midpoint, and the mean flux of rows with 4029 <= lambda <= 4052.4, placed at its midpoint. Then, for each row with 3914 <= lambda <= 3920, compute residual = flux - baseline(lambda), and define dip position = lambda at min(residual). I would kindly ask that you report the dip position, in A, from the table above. 3916.20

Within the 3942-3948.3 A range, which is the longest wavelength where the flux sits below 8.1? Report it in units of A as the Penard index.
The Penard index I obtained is 3946.07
